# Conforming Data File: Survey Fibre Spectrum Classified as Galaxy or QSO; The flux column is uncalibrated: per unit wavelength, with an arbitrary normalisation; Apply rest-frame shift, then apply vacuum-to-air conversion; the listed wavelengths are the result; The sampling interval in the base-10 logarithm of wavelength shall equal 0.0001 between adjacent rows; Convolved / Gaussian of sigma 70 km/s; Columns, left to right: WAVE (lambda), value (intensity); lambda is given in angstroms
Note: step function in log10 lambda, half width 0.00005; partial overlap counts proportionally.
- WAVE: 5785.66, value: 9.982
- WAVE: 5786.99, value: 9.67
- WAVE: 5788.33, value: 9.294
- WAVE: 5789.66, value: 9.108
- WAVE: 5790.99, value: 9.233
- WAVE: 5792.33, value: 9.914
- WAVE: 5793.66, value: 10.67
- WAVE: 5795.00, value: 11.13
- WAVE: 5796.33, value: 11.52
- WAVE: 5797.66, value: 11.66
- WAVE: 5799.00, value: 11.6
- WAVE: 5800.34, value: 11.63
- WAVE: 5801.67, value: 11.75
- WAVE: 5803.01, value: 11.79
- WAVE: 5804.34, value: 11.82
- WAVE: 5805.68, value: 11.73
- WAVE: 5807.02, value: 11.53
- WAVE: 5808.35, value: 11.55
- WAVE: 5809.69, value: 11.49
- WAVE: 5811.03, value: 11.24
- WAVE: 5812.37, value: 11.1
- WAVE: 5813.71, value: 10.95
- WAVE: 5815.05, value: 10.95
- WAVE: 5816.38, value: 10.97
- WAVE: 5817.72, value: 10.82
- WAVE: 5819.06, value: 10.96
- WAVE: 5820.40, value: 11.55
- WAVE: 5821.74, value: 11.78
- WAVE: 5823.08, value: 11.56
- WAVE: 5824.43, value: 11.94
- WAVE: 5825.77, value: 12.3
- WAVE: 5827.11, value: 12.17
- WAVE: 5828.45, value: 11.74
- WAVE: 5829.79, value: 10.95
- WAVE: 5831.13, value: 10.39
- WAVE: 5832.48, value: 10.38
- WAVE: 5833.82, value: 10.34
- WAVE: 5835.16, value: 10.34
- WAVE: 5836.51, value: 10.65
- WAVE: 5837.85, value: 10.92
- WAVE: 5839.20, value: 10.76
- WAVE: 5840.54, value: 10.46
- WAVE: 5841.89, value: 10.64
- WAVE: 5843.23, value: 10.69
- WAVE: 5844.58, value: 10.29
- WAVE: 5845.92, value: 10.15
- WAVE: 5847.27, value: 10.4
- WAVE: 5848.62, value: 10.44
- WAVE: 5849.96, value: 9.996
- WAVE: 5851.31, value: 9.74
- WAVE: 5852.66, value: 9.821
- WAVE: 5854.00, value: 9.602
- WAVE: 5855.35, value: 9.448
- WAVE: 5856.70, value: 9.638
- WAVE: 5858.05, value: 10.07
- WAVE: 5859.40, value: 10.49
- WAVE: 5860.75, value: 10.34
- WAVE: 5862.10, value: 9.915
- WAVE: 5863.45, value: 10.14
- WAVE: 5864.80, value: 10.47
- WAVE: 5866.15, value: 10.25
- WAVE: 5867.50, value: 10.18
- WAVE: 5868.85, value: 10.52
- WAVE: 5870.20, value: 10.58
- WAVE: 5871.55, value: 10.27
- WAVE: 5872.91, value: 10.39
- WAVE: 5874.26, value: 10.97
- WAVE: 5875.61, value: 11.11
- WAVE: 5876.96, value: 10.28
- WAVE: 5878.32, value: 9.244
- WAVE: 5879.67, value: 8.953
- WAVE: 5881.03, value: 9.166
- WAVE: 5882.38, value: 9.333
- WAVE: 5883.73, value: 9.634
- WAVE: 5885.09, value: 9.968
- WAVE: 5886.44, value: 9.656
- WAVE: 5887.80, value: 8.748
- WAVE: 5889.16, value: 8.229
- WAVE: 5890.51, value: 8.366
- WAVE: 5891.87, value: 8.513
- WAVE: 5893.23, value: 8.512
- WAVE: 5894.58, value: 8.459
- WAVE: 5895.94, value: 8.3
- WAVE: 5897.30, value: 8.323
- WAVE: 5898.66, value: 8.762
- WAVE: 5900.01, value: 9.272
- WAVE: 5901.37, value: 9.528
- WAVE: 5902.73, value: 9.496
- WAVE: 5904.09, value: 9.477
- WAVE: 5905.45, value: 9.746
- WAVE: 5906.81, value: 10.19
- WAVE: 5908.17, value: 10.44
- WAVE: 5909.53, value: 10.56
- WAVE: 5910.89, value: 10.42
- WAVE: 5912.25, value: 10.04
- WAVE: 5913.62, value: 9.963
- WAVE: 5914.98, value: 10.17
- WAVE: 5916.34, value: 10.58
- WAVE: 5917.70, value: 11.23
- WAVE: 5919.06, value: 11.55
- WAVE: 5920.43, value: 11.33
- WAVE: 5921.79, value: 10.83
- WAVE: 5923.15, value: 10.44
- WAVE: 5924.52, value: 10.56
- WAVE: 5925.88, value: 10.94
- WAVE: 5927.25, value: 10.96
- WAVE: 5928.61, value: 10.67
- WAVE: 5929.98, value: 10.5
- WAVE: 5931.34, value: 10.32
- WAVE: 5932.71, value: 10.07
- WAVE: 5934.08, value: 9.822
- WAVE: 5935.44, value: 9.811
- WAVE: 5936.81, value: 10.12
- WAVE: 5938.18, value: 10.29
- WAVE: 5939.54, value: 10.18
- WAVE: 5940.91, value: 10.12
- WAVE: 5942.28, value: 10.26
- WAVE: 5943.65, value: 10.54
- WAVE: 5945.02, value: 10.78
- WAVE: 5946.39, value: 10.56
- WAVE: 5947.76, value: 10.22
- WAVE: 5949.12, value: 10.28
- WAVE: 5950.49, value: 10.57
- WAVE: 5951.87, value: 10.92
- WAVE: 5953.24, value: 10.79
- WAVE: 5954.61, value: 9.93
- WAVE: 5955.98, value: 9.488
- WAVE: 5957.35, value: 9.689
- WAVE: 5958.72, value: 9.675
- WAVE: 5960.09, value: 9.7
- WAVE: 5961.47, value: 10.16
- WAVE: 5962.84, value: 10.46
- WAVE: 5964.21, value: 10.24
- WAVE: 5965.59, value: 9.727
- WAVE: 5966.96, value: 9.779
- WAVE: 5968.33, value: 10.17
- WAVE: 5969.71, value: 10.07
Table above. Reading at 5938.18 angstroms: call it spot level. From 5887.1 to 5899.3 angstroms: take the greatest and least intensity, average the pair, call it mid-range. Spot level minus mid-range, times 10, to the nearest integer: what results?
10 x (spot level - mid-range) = 18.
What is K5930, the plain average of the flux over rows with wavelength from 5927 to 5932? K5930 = 10.6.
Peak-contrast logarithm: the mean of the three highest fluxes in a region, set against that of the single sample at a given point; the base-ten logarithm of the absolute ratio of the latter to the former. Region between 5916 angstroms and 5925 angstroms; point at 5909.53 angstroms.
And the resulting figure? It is -0.032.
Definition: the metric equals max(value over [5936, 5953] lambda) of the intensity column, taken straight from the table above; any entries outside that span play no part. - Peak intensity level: 10.92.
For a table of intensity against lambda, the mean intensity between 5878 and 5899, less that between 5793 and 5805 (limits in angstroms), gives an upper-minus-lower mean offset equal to -2.6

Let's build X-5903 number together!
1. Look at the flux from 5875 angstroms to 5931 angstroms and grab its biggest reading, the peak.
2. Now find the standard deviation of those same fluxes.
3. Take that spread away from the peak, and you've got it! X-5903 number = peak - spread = 10.6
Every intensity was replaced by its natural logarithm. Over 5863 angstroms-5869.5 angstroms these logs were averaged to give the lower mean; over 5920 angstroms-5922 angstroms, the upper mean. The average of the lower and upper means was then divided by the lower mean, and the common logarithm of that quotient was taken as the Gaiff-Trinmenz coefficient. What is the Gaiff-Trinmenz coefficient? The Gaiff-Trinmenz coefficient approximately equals 0.007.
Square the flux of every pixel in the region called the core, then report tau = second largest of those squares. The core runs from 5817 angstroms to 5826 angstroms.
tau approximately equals 143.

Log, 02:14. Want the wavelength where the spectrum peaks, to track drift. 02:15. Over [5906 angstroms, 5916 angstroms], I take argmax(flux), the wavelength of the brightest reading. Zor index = 5909.53 angstroms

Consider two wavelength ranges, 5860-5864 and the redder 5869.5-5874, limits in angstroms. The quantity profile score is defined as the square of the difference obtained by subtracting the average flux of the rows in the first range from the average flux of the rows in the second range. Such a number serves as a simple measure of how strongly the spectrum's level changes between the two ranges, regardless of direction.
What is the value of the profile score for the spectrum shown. 0.1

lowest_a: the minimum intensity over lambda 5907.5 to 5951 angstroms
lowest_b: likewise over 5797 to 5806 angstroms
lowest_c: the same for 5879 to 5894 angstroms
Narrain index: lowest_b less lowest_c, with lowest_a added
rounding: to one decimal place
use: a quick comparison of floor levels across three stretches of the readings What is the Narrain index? 13.2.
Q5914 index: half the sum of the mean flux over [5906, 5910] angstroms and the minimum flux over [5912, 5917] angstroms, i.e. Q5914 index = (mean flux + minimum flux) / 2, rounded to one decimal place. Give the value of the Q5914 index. 10.2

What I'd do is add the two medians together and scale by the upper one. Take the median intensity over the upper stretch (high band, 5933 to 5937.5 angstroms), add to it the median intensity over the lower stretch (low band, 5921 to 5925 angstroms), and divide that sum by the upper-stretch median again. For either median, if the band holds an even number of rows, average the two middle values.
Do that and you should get 2.08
